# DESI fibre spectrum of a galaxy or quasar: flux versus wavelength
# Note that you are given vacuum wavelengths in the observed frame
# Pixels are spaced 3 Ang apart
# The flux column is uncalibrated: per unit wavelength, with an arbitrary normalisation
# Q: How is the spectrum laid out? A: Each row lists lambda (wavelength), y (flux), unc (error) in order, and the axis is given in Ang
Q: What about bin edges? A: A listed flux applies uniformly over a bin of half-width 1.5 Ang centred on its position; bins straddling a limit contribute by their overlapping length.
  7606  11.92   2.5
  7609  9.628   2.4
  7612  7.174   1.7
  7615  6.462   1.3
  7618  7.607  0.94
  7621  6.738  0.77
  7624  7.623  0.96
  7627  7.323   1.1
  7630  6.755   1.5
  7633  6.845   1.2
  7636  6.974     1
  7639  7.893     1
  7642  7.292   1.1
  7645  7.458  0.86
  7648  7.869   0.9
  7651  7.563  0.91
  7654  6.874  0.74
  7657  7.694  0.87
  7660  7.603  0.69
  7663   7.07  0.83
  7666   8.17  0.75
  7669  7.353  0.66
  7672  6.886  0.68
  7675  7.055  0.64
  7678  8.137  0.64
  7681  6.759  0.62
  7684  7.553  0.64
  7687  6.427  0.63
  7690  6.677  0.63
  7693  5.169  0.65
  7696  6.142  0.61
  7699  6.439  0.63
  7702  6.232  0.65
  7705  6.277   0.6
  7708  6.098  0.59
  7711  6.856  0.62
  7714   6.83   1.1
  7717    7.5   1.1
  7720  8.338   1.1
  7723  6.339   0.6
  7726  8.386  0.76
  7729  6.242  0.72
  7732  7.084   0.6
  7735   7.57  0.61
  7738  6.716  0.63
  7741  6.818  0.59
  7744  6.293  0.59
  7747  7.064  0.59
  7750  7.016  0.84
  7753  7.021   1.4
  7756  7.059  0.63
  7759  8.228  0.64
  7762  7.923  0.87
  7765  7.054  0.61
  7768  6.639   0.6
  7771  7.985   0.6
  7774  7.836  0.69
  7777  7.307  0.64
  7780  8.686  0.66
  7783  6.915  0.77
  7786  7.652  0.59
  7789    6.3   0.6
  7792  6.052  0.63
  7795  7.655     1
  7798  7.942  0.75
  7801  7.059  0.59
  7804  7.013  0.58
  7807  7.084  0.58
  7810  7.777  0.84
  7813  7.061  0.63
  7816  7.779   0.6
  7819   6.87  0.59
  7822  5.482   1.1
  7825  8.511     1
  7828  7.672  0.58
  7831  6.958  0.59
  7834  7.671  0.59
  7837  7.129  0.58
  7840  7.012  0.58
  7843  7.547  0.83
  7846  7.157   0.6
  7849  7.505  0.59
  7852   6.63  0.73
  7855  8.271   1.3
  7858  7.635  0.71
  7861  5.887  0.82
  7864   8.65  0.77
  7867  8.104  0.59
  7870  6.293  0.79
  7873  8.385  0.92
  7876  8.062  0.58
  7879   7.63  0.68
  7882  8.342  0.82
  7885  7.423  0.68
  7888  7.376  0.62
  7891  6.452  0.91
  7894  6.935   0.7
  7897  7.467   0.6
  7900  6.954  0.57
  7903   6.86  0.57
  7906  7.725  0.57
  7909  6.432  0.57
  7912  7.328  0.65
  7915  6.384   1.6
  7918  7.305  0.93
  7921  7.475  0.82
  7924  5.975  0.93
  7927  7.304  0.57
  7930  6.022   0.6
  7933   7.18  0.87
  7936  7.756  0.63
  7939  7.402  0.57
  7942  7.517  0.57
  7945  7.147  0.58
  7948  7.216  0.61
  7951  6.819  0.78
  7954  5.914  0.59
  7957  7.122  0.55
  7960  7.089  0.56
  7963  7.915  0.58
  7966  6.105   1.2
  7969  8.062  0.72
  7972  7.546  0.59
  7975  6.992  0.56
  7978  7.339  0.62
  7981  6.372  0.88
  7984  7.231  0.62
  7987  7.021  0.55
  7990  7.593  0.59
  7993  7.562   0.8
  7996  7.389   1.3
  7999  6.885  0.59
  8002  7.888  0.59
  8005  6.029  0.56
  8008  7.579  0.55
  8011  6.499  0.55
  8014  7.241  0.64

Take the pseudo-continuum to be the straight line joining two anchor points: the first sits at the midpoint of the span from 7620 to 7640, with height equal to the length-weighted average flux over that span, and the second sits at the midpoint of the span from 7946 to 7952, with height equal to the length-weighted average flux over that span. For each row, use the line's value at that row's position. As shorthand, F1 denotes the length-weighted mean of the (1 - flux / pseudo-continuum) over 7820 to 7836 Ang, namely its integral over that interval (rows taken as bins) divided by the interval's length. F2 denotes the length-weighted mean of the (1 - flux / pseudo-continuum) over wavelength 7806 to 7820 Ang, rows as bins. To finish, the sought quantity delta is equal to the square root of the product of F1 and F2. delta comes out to 0.028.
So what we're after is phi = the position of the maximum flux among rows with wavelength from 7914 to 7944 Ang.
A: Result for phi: 7936 Ang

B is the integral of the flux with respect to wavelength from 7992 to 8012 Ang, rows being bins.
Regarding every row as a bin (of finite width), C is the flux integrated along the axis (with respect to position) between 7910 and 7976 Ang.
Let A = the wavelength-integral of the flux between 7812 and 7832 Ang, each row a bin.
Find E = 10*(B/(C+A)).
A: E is 2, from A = 144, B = 142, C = 466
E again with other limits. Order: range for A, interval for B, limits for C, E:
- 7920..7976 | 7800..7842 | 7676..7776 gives 3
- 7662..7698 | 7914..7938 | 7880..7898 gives 4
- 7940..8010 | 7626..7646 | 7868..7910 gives 2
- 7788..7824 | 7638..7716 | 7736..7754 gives 15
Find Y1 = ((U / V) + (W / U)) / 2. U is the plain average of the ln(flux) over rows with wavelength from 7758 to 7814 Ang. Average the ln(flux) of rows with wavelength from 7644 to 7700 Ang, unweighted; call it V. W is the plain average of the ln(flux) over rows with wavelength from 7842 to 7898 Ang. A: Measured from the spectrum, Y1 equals 1.01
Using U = 1.99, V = 1.95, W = 2.00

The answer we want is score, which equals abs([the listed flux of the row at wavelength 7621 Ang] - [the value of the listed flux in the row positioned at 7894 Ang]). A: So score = 0.2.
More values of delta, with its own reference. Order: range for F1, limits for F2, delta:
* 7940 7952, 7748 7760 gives 0.023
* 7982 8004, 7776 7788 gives 0.053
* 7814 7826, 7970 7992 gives 0.006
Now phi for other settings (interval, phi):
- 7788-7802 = 7798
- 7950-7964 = 7963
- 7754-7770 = 7759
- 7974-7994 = 7990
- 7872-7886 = 7873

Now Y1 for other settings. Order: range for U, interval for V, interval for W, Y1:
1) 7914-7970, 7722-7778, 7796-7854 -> 1.00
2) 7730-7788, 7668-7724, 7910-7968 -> 1.01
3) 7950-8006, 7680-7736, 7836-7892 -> 1.02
